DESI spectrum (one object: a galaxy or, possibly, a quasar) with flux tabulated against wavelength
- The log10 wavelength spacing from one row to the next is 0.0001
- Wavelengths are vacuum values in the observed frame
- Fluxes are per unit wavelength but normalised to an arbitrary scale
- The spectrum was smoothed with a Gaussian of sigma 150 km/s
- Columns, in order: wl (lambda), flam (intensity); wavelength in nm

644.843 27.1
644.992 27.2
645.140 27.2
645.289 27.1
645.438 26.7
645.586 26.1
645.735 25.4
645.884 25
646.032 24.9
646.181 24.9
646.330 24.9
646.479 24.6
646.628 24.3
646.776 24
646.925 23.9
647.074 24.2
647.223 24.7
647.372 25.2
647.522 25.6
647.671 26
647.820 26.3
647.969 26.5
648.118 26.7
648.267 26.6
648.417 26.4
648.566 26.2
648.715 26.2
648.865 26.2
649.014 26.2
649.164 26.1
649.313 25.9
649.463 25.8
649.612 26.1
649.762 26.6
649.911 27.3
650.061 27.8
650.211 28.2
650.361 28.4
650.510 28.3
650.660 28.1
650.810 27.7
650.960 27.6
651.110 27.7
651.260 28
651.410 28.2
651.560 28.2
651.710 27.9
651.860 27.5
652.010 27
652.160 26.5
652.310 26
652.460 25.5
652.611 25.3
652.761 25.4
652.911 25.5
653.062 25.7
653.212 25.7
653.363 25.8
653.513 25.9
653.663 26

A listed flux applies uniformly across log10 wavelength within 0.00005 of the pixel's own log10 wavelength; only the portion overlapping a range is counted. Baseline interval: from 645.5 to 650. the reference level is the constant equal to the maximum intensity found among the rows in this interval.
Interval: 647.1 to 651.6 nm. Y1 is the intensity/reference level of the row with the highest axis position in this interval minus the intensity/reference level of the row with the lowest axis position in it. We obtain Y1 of 0.13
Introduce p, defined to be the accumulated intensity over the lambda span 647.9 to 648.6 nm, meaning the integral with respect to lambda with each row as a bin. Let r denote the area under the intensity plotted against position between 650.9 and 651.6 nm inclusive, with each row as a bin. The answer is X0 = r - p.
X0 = 1.0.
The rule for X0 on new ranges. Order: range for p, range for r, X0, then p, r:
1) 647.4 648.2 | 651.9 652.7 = 0.0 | 20.9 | 20.9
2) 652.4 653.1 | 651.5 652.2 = 1.4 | 17.8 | 19.2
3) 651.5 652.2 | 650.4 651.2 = 3.1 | 19.2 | 22.3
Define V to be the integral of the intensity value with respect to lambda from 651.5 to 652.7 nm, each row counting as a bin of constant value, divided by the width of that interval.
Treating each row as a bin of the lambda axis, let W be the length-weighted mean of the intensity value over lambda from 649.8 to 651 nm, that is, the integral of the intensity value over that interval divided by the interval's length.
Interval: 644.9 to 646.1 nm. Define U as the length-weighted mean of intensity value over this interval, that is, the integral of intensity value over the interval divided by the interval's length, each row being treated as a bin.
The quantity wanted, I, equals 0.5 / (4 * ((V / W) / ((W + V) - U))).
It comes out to 3.71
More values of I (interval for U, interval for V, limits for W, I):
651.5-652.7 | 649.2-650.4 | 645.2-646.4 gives 3.08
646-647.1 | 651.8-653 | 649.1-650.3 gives 3.64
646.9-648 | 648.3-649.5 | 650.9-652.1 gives 3.79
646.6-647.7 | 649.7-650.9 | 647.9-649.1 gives 3.49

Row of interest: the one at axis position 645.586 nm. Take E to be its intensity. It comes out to 26.1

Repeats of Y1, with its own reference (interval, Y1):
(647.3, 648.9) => 0.04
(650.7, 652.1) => -0.03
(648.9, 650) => 0.04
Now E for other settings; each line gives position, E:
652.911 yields 25.5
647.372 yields 25.2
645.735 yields 25.4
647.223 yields 24.7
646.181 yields 24.9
